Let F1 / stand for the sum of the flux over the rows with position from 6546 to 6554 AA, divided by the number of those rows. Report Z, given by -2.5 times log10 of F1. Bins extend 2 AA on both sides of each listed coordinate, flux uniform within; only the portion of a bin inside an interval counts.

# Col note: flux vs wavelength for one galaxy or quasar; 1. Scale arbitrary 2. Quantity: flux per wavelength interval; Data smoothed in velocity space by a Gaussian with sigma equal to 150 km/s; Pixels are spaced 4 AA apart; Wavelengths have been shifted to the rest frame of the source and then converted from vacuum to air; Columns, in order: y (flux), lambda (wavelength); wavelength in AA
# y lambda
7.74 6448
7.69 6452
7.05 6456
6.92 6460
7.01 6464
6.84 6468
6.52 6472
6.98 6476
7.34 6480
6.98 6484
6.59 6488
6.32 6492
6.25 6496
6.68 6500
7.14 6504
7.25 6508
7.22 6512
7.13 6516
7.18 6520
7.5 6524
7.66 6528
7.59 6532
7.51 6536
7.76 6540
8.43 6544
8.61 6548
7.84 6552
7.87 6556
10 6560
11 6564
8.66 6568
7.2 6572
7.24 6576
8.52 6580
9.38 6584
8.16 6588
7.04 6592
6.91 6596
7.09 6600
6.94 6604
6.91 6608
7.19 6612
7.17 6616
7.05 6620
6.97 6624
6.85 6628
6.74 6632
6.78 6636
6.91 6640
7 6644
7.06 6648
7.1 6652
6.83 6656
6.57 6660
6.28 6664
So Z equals -2.29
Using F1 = 8.2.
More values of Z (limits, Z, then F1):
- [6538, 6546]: -2.27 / 8.1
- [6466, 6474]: -2.06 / 6.7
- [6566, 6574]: -2.25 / 7.9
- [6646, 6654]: -2.13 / 7.1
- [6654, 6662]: -2.07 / 6.7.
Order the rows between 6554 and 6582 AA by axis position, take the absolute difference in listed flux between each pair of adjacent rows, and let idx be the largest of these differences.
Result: 2.3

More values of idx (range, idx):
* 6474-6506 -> 0.5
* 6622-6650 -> 0.1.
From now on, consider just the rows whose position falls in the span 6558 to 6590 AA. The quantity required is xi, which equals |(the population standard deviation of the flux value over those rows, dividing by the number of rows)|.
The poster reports 1.2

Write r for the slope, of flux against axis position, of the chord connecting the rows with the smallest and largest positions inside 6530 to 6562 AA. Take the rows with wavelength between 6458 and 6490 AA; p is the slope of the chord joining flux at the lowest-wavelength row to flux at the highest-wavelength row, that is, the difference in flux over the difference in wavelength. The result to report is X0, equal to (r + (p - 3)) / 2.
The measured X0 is -1.46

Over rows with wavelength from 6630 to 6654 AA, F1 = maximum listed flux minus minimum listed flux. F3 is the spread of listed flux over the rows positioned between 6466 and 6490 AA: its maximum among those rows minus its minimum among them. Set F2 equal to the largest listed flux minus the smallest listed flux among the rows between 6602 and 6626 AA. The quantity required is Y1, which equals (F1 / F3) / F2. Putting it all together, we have 1.6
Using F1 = 0.36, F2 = 0.28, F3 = 0.82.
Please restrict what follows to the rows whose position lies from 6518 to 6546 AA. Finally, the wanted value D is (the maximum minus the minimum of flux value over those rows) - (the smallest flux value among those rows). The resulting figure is -5.9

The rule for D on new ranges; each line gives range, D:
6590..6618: -6.6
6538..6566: -4.5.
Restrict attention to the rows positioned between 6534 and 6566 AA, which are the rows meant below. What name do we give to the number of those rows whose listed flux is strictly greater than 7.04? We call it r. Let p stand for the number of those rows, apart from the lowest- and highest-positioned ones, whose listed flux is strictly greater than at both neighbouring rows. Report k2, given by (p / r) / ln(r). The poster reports 0.1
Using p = 1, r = 8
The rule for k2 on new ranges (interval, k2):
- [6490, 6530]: 0.1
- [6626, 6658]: 0.7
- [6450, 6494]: 0.6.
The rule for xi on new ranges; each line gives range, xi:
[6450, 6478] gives 0.3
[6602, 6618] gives 0.1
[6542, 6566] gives 1.2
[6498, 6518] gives 0.2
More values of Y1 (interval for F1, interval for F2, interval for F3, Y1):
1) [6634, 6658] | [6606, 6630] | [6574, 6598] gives 0.4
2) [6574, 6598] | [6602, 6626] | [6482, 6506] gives 9.9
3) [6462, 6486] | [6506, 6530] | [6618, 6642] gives 5.0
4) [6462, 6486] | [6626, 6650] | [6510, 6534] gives 4.8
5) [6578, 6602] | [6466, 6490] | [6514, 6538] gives 5.7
